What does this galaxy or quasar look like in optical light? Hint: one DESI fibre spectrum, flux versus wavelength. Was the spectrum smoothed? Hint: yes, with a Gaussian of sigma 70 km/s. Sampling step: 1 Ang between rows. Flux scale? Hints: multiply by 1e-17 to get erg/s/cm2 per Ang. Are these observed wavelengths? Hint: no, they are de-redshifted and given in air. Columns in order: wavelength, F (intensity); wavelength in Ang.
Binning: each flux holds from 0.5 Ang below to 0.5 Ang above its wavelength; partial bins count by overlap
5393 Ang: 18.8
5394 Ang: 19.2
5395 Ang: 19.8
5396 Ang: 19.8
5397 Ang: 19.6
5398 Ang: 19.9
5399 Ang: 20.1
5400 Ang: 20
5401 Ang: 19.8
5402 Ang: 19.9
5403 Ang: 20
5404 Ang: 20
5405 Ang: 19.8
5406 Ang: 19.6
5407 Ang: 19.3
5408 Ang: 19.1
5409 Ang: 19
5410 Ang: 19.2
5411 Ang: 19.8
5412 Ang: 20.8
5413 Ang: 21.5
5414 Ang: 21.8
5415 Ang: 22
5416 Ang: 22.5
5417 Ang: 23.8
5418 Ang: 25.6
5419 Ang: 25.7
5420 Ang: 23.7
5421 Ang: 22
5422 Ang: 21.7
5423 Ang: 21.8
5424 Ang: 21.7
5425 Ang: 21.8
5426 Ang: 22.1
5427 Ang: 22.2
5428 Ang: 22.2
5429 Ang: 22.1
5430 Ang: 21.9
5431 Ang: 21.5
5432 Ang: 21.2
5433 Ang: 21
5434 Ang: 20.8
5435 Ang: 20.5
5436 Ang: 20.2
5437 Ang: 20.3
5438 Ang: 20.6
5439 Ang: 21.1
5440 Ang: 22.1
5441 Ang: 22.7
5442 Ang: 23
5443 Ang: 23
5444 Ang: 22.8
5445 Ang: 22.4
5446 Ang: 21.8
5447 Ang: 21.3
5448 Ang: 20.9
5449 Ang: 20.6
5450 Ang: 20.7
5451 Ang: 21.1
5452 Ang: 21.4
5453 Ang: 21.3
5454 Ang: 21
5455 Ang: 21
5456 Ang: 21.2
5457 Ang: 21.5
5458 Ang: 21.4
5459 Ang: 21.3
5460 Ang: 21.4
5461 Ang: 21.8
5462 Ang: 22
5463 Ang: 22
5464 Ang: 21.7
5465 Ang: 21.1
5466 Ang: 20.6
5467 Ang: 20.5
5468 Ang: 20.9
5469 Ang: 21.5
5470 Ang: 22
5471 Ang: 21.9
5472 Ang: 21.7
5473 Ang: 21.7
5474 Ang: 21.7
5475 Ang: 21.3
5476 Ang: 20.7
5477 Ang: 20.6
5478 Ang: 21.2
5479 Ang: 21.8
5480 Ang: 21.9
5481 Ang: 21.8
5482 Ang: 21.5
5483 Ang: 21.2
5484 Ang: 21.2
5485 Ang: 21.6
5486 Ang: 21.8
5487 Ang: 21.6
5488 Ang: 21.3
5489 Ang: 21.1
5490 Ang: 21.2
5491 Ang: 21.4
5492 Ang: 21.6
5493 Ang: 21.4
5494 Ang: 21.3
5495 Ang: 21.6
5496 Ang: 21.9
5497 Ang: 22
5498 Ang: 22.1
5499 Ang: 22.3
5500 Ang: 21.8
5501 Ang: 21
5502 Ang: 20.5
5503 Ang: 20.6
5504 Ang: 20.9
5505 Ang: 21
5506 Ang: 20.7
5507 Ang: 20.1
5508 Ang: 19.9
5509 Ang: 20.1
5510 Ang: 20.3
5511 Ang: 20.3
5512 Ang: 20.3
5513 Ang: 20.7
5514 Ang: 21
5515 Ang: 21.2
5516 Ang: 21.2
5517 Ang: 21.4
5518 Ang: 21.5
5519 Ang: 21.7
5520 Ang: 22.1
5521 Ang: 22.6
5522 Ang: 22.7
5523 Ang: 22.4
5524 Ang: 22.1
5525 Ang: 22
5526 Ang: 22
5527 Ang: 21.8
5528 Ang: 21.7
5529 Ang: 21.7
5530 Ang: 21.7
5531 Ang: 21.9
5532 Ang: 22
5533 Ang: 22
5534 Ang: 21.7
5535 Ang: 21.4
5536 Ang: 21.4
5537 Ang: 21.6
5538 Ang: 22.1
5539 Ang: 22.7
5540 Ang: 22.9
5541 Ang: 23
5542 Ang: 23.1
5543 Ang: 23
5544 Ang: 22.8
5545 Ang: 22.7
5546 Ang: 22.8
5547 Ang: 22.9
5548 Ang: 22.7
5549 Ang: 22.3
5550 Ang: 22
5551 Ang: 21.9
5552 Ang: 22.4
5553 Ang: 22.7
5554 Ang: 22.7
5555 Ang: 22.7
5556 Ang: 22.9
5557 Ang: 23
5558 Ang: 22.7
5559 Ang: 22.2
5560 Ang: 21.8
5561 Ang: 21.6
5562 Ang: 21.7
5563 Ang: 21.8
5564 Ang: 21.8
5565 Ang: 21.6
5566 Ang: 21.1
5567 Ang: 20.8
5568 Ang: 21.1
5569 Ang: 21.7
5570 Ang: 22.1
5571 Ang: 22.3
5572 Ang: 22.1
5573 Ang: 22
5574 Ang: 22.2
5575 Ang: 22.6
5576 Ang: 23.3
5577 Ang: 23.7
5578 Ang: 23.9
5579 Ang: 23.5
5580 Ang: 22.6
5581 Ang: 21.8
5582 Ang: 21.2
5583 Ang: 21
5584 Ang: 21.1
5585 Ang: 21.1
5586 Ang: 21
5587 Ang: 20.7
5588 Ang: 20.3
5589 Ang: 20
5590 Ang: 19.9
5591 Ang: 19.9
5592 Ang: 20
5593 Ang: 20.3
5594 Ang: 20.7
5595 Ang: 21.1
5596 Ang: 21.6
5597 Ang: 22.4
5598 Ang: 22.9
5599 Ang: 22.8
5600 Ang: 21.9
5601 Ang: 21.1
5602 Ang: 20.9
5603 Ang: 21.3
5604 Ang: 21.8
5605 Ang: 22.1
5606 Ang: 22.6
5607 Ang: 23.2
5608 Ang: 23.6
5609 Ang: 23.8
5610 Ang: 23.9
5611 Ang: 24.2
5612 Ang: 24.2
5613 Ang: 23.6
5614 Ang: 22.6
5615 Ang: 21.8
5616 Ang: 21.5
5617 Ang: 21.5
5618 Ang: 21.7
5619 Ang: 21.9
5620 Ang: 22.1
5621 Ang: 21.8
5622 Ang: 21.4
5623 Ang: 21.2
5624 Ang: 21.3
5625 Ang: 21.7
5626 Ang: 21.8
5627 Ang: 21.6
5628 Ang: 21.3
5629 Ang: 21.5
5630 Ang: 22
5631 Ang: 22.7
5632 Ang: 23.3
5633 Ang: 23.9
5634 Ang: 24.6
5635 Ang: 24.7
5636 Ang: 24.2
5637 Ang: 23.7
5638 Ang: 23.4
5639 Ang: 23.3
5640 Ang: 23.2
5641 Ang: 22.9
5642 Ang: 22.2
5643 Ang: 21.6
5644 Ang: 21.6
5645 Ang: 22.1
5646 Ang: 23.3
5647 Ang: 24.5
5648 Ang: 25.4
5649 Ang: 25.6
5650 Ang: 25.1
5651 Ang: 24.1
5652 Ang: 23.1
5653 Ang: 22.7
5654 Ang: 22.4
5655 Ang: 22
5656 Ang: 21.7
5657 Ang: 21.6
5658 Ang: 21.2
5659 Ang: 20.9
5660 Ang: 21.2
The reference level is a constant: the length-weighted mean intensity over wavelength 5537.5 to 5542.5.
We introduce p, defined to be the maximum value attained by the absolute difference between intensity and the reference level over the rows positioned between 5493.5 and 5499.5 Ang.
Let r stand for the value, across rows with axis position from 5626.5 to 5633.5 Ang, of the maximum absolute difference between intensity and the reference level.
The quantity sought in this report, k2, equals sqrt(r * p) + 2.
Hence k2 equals 3.5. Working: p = 1.5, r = 1.46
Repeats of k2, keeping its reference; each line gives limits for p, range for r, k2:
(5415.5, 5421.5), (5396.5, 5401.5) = 5.0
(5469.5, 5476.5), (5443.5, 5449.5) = 4.1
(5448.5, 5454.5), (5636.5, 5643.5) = 3.6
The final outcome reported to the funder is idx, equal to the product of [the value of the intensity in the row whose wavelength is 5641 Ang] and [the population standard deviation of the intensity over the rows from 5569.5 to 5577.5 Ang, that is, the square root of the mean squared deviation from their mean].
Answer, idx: 13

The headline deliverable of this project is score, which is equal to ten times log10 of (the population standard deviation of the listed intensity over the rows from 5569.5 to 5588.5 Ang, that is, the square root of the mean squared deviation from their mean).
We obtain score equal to 0.1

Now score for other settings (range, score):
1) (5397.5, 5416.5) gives 0.0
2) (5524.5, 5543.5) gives -2.6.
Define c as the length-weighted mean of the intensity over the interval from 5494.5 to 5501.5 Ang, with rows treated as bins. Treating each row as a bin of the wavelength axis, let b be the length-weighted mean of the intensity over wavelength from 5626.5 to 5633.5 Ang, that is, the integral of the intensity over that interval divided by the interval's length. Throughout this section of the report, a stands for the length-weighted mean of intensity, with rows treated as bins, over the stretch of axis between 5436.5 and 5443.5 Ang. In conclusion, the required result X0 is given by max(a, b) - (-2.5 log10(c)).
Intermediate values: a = 21.8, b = 22.3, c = 21.8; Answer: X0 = 25.7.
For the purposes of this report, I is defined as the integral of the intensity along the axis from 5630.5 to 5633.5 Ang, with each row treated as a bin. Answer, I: 70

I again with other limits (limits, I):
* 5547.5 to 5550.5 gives 67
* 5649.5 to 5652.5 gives 72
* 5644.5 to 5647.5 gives 70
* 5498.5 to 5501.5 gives 65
